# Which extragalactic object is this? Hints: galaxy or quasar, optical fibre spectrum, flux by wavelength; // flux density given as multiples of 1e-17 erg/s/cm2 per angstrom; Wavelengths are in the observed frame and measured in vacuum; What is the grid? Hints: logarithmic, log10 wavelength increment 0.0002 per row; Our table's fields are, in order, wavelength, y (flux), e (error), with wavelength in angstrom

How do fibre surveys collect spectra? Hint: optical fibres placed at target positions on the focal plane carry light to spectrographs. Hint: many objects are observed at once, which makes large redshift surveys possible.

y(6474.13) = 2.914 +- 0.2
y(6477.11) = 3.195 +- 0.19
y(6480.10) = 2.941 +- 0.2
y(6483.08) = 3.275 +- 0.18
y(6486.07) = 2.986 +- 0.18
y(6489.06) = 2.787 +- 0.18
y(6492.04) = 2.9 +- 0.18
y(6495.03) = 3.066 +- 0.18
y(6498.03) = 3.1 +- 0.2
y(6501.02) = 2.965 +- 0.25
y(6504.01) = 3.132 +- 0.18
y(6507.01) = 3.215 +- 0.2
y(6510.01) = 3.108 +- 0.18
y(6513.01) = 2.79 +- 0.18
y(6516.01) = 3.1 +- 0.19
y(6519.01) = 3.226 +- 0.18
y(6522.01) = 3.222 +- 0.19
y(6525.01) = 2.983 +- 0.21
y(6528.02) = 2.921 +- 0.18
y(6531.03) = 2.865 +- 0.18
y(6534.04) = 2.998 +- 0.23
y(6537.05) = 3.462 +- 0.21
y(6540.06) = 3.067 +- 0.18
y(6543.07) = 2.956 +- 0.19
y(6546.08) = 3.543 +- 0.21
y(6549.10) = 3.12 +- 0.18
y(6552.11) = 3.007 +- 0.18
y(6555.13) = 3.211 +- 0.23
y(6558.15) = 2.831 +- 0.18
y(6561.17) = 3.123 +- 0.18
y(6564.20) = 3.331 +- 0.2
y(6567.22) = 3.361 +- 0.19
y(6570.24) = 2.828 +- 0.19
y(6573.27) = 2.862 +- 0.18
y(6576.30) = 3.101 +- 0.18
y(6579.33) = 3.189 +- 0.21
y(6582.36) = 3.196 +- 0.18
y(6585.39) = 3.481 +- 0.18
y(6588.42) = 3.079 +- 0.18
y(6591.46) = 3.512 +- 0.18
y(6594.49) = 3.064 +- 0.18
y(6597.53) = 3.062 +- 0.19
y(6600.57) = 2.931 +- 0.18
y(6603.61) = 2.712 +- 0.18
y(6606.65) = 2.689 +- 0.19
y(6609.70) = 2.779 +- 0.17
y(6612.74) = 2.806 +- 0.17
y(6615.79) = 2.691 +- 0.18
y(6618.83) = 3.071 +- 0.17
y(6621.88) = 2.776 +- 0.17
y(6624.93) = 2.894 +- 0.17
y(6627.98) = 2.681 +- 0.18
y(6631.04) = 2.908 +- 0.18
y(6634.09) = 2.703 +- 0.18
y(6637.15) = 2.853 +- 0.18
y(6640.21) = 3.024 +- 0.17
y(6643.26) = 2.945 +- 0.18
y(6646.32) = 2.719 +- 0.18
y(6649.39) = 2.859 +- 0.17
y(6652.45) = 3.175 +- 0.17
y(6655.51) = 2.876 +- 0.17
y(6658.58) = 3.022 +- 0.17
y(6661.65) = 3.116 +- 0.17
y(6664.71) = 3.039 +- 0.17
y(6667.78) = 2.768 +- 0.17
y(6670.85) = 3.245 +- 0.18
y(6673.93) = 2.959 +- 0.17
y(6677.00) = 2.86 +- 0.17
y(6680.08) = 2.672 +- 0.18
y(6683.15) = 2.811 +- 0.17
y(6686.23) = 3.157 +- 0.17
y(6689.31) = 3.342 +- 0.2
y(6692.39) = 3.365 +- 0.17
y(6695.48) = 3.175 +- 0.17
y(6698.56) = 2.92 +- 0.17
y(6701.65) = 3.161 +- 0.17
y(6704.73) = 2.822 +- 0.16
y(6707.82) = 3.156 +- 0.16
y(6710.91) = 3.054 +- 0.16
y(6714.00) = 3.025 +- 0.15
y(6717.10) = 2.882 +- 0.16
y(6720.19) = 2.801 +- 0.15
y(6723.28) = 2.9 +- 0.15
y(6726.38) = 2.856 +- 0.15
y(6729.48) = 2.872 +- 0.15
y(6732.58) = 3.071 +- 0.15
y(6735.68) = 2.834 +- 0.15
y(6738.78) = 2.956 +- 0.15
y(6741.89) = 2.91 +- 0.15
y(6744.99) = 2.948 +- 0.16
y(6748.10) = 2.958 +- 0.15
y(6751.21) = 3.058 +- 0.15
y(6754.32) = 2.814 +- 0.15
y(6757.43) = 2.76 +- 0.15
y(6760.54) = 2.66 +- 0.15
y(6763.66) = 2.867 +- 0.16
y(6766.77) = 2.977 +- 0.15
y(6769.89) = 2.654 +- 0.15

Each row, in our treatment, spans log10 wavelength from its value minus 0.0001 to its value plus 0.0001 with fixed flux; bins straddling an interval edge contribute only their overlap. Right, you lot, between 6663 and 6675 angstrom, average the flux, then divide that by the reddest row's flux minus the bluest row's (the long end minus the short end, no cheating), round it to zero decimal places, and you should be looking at -38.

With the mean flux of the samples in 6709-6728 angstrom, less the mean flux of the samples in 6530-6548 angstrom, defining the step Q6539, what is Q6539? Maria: -0.23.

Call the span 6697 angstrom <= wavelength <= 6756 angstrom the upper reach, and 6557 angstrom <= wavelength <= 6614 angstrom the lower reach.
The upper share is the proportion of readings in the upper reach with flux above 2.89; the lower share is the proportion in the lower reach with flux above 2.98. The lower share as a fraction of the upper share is 0.92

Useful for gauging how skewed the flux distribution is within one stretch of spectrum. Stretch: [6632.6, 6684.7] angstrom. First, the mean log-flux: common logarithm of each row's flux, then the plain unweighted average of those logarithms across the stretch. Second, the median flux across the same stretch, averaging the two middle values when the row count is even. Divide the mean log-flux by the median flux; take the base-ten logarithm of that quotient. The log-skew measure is -0.792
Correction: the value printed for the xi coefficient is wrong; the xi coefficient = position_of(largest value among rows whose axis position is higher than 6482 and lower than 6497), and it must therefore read 6483.08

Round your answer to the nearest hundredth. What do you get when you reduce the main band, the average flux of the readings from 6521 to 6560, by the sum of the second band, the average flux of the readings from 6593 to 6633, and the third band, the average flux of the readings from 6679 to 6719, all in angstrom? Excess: -2.80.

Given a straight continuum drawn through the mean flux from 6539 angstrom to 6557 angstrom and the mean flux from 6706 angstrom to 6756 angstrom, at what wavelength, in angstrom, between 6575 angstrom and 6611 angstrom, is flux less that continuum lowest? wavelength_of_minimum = 6606.65 angstrom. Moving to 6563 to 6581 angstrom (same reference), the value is 6570.24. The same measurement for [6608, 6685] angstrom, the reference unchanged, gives 6615.79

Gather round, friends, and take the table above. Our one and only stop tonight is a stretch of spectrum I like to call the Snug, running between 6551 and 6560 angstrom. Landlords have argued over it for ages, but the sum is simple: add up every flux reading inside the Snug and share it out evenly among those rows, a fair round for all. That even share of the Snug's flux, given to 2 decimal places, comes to 3.02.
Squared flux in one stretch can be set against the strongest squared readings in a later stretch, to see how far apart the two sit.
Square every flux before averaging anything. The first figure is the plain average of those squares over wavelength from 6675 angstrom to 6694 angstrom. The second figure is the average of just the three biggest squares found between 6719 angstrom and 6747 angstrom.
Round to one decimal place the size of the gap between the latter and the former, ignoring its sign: 0.3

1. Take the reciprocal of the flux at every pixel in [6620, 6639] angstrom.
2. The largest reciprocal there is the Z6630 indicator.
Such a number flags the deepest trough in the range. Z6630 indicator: 0.373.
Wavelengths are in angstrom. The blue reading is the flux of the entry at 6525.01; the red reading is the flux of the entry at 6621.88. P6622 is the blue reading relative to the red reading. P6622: 1.07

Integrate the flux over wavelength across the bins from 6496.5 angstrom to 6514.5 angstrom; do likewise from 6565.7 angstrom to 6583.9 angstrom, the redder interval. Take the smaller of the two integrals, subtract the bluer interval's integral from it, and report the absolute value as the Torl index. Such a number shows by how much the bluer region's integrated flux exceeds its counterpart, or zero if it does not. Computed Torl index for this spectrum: 0.00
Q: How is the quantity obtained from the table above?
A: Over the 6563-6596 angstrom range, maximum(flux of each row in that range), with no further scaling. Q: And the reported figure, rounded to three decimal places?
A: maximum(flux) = 3.512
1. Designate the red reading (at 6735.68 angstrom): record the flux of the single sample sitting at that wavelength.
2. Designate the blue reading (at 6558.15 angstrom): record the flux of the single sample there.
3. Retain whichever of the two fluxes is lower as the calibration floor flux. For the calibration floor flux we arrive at 2.83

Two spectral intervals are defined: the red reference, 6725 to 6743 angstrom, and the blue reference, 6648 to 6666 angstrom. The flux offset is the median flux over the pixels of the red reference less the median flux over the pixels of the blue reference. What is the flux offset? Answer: -0.14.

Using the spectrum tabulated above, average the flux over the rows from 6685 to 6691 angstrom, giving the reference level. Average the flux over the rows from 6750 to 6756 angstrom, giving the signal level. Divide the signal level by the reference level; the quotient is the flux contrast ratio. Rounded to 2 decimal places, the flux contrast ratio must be 0.90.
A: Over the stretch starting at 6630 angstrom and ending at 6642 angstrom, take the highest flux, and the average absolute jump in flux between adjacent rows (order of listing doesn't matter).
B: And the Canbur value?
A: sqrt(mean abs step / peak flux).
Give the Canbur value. 0.241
